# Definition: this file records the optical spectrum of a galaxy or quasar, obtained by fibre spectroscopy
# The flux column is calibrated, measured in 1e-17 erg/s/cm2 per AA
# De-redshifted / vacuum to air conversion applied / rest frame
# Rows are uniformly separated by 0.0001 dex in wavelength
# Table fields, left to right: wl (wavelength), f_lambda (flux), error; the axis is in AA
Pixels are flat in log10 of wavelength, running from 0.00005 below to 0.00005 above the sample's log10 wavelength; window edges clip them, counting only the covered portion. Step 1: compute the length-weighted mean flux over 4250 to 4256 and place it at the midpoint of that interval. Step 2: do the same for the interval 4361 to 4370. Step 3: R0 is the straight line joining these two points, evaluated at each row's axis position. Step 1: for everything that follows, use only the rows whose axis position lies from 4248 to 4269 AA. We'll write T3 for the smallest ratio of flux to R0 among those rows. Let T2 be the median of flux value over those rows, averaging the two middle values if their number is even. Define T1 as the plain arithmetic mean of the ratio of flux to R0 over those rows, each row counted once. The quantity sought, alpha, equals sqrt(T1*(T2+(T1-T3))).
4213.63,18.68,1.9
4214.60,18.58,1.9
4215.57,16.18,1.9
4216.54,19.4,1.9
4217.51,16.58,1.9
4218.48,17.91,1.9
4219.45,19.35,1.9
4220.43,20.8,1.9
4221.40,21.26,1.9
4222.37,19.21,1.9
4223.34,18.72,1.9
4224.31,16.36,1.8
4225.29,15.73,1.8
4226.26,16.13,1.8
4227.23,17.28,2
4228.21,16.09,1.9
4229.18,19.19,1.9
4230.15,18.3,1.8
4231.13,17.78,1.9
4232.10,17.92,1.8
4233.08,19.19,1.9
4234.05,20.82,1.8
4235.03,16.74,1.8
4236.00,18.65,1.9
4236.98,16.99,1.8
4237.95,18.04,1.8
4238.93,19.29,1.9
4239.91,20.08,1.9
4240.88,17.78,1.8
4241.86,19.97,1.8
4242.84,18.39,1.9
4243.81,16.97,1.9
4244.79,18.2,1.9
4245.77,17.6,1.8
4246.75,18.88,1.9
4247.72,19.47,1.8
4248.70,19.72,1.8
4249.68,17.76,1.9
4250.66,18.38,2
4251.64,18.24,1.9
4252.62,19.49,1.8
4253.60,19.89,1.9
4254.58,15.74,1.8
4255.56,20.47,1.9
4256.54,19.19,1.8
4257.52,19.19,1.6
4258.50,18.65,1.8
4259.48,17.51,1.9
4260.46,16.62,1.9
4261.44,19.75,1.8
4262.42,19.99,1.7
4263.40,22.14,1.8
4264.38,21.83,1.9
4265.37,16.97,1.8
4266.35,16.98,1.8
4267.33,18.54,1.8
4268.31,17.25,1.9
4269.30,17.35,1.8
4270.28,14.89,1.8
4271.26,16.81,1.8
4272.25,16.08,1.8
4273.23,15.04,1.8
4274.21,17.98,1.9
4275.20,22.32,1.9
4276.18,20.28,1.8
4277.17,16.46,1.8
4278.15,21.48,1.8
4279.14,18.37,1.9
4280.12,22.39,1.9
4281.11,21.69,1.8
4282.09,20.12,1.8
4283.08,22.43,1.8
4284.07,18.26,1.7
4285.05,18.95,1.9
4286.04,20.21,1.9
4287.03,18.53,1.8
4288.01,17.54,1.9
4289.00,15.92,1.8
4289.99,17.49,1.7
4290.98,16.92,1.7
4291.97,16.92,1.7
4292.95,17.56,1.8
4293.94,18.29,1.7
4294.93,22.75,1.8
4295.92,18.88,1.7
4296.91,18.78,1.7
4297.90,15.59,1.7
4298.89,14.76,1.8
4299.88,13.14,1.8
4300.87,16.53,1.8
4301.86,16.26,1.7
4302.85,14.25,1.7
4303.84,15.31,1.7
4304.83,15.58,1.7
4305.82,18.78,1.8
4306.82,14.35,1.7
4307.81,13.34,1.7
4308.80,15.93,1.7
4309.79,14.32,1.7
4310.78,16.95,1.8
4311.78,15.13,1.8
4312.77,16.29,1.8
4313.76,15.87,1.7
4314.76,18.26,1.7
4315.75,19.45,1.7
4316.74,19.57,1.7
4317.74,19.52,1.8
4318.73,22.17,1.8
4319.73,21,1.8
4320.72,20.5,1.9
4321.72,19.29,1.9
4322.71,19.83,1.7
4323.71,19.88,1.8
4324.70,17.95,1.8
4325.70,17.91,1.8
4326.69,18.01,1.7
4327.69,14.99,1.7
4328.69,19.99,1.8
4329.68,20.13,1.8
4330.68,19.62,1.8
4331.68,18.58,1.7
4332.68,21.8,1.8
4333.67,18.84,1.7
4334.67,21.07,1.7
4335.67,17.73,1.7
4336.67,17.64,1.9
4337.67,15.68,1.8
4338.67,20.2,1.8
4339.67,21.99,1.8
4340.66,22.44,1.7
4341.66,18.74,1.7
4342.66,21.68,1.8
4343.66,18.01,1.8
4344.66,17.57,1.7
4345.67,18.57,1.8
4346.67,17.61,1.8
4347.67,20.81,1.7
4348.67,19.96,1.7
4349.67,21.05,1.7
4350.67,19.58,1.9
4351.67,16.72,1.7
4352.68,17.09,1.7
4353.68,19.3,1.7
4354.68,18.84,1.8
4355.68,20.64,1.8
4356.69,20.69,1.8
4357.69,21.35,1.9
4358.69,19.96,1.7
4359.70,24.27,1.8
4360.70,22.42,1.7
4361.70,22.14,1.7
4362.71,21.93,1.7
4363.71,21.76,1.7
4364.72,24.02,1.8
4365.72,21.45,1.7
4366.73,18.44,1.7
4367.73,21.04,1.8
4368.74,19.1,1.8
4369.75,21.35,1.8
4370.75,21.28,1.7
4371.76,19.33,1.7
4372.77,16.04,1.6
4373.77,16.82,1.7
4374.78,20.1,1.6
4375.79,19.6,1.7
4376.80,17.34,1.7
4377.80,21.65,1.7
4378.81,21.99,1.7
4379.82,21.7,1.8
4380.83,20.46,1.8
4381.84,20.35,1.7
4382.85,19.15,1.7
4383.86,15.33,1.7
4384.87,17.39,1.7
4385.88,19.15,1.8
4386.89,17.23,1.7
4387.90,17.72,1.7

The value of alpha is 4.34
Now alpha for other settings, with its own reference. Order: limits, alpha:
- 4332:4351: 4.32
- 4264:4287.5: 4.28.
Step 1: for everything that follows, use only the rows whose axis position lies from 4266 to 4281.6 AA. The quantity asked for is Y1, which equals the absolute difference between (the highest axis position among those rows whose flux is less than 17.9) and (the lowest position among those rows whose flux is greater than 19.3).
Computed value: 2.0 AA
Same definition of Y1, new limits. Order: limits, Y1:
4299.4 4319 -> 2.0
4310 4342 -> 21.9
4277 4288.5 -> 9.9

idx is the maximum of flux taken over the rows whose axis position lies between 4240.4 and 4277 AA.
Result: 22.32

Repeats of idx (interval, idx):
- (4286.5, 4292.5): 18.53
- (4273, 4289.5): 22.43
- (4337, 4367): 24.27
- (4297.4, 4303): 16.53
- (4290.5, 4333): 22.75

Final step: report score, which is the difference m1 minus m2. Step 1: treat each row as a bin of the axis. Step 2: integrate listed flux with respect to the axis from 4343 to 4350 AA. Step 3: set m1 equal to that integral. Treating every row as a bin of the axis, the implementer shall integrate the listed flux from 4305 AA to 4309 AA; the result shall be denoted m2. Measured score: 71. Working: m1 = 134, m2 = 62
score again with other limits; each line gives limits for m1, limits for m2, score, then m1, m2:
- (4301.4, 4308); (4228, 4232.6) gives 20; 102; 83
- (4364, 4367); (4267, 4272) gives -20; 65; 84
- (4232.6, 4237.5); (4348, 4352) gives 13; 91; 78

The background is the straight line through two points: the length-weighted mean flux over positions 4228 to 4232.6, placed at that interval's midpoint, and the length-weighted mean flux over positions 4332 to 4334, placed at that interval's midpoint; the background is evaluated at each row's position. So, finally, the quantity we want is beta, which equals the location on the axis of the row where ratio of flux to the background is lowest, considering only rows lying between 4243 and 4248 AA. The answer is 4243.81 AA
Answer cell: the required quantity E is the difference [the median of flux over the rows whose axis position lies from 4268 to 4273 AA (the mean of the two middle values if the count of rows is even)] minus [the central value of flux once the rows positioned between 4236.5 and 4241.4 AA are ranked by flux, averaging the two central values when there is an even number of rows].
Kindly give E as -1.2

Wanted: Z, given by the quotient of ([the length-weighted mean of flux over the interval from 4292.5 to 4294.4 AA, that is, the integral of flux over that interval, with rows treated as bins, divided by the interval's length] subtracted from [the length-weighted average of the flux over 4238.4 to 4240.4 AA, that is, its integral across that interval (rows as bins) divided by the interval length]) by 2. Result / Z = 0.9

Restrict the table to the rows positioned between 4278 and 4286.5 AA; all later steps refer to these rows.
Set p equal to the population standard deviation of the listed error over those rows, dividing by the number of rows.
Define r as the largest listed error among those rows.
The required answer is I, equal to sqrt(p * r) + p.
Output 0.42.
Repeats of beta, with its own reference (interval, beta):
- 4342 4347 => 4344.66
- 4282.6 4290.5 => 4289.00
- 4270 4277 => 4270.28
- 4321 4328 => 4327.69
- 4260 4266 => 4260.46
